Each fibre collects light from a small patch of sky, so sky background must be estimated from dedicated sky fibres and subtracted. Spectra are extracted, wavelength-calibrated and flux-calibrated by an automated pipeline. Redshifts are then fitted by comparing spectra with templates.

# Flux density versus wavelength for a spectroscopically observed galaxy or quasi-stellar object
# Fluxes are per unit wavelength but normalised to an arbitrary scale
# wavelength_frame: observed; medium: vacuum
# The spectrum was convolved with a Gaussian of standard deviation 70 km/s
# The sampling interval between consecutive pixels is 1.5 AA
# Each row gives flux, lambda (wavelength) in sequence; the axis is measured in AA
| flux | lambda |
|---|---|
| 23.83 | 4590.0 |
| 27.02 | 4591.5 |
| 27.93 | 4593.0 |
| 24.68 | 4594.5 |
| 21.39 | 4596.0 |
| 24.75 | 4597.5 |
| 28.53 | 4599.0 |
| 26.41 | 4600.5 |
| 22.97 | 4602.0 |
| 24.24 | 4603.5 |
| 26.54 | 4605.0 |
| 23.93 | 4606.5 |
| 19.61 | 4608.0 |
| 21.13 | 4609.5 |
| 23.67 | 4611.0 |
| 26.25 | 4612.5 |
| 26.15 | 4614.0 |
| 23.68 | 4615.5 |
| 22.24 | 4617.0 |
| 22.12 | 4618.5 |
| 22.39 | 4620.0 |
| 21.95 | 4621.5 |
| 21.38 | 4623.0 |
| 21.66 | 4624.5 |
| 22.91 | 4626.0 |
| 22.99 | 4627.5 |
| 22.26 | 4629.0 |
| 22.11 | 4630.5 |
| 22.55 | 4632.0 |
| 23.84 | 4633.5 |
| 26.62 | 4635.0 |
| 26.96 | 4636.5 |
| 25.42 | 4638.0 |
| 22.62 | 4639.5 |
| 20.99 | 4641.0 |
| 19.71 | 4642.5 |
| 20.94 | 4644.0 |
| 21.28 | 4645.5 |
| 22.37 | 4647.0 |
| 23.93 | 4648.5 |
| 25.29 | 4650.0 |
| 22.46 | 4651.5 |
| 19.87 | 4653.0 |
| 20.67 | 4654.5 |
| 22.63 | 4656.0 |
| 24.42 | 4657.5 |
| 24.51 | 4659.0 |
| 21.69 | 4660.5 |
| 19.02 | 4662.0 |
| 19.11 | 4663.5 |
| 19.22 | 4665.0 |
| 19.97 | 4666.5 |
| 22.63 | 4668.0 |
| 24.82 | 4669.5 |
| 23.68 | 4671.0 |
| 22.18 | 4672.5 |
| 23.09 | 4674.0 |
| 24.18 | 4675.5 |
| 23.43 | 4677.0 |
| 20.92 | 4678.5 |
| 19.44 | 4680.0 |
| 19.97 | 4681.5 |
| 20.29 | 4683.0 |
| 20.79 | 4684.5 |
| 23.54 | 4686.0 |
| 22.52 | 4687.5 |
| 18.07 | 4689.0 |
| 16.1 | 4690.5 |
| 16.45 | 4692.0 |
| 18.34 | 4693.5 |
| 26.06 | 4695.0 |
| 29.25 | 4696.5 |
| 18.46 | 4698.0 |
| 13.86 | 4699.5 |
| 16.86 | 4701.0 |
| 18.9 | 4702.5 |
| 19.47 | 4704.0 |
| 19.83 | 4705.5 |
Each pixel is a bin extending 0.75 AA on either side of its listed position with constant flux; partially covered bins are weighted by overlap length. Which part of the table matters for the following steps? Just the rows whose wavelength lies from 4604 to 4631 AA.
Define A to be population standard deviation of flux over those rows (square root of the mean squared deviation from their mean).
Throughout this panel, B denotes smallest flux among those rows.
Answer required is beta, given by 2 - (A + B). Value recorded -19.4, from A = 1.80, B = 19.61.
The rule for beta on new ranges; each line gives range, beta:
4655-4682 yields -19.0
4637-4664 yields -19.0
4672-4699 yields -17.4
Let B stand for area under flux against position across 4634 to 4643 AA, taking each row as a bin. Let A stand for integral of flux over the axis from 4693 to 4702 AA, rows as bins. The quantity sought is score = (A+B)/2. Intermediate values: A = 184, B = 215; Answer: 199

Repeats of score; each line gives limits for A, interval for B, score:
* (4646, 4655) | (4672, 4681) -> 201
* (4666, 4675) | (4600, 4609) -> 210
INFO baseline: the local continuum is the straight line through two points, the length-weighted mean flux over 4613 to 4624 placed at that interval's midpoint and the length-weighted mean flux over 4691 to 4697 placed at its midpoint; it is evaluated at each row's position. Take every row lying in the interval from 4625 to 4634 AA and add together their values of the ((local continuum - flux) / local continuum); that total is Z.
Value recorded 0.00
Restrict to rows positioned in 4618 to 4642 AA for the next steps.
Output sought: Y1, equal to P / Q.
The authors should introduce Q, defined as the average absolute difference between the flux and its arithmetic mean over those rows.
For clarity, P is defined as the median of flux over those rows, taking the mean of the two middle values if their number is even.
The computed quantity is 16.9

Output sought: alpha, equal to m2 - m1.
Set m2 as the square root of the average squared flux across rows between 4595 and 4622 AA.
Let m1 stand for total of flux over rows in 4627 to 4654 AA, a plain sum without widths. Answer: -388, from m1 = 412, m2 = 23.9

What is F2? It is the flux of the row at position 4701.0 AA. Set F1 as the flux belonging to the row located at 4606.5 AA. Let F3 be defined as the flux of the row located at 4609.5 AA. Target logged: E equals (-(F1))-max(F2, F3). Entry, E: -45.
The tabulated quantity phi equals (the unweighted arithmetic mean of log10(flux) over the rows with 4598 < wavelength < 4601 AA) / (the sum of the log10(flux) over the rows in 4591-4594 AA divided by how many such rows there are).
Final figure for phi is 1.00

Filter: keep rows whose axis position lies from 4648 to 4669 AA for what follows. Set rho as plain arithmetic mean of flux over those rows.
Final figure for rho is 21.8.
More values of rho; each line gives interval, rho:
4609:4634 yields 22.9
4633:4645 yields 23.4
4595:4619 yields 24.0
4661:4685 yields 21.4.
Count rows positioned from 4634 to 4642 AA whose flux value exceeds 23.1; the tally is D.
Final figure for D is 3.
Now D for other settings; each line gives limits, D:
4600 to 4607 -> 4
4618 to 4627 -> 0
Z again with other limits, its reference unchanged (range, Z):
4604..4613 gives -0.13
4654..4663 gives 0.07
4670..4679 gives -0.19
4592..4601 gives -0.64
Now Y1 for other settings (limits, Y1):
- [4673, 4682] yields 12.7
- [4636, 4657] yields 13.3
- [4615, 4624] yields 44.9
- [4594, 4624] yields 13.0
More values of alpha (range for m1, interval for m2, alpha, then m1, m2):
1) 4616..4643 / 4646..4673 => -388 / 411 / 22.2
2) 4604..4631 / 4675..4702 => -392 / 413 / 20.8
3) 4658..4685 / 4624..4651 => -366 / 389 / 23.1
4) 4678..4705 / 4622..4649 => -336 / 359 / 22.9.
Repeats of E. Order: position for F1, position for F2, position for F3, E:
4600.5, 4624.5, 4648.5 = -50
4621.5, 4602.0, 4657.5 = -46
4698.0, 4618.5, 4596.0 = -41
